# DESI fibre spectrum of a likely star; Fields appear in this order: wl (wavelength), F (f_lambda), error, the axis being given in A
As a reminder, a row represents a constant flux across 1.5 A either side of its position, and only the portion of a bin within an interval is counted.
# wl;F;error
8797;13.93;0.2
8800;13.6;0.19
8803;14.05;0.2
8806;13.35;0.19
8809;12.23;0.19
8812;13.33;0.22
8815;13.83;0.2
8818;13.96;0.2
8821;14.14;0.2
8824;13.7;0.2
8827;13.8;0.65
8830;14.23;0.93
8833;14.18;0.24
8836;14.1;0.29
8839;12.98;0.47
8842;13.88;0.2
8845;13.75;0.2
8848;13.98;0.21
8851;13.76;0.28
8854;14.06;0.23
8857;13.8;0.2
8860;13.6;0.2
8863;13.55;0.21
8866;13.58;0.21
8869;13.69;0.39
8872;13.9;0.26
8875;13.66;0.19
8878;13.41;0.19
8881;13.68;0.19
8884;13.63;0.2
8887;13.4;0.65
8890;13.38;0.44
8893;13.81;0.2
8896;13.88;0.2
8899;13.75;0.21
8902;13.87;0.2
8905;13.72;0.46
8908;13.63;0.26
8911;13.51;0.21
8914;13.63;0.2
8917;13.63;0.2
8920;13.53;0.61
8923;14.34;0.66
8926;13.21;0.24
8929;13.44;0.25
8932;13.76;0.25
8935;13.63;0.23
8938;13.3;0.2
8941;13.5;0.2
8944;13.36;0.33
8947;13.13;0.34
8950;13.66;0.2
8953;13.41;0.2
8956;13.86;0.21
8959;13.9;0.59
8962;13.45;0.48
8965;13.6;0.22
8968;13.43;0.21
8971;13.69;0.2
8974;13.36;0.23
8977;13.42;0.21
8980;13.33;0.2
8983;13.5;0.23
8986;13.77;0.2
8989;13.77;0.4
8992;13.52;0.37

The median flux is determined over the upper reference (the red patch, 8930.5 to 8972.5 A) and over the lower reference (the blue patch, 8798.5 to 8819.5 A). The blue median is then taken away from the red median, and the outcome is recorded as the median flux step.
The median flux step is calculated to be -0.05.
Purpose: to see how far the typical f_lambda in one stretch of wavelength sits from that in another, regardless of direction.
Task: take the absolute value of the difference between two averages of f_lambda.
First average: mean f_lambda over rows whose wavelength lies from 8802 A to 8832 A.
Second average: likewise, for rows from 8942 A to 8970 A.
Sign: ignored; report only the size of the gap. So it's 0.13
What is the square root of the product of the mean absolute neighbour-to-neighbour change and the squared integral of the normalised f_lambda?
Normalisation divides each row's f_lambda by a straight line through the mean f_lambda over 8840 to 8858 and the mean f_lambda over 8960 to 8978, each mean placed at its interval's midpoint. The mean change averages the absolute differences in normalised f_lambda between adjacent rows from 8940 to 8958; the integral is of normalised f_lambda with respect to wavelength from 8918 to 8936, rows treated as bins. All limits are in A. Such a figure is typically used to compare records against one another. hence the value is 2.8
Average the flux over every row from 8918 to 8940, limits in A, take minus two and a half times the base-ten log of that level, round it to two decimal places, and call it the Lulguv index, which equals -2.83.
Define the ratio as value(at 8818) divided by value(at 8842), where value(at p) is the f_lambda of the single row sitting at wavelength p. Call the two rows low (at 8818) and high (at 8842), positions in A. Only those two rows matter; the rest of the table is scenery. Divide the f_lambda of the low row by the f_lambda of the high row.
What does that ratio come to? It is 1.01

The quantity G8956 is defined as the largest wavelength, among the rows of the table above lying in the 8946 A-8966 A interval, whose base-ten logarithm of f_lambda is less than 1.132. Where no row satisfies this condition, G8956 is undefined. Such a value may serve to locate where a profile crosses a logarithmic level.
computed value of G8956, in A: 8962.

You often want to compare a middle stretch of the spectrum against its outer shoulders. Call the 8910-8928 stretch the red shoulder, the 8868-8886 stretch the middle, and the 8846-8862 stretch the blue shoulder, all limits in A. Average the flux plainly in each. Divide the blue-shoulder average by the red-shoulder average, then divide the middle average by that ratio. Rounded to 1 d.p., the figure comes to 13.5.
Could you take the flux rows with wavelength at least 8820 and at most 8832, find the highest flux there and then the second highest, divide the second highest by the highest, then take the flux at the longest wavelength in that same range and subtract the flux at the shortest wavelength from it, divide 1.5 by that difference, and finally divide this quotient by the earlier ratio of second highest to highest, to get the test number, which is 17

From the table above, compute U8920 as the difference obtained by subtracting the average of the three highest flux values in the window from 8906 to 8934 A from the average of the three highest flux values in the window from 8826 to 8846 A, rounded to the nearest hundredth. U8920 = 0.26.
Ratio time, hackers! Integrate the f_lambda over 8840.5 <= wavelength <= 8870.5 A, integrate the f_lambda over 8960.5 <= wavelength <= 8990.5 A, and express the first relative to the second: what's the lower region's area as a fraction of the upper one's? 1.02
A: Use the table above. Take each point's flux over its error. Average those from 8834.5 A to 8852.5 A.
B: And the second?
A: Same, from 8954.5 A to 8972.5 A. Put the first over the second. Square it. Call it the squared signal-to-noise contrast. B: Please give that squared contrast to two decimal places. 1.12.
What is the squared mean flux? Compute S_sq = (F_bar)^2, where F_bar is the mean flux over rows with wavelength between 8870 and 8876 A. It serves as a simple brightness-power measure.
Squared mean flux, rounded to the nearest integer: 190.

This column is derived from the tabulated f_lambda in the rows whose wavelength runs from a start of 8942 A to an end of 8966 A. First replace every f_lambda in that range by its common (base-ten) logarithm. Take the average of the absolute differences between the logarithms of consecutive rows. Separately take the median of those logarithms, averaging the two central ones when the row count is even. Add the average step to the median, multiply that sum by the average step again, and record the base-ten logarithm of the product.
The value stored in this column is -1.96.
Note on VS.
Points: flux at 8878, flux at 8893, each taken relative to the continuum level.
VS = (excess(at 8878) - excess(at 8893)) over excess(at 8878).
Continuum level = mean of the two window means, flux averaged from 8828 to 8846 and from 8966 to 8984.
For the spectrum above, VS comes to 2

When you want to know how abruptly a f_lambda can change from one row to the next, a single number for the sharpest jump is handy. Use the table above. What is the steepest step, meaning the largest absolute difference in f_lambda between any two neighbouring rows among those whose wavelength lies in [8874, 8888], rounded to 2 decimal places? 0.27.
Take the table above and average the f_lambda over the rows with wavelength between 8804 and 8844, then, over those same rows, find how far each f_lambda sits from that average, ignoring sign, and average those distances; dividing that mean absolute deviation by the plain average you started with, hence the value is 0.0314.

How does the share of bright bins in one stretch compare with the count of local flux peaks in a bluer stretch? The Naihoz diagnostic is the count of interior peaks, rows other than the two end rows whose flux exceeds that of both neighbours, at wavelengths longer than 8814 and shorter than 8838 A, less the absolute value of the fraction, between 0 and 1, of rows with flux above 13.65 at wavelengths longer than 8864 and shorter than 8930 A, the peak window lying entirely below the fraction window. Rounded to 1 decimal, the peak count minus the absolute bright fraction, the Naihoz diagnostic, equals 1.5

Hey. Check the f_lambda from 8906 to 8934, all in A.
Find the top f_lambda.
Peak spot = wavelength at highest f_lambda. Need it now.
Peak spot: 8923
